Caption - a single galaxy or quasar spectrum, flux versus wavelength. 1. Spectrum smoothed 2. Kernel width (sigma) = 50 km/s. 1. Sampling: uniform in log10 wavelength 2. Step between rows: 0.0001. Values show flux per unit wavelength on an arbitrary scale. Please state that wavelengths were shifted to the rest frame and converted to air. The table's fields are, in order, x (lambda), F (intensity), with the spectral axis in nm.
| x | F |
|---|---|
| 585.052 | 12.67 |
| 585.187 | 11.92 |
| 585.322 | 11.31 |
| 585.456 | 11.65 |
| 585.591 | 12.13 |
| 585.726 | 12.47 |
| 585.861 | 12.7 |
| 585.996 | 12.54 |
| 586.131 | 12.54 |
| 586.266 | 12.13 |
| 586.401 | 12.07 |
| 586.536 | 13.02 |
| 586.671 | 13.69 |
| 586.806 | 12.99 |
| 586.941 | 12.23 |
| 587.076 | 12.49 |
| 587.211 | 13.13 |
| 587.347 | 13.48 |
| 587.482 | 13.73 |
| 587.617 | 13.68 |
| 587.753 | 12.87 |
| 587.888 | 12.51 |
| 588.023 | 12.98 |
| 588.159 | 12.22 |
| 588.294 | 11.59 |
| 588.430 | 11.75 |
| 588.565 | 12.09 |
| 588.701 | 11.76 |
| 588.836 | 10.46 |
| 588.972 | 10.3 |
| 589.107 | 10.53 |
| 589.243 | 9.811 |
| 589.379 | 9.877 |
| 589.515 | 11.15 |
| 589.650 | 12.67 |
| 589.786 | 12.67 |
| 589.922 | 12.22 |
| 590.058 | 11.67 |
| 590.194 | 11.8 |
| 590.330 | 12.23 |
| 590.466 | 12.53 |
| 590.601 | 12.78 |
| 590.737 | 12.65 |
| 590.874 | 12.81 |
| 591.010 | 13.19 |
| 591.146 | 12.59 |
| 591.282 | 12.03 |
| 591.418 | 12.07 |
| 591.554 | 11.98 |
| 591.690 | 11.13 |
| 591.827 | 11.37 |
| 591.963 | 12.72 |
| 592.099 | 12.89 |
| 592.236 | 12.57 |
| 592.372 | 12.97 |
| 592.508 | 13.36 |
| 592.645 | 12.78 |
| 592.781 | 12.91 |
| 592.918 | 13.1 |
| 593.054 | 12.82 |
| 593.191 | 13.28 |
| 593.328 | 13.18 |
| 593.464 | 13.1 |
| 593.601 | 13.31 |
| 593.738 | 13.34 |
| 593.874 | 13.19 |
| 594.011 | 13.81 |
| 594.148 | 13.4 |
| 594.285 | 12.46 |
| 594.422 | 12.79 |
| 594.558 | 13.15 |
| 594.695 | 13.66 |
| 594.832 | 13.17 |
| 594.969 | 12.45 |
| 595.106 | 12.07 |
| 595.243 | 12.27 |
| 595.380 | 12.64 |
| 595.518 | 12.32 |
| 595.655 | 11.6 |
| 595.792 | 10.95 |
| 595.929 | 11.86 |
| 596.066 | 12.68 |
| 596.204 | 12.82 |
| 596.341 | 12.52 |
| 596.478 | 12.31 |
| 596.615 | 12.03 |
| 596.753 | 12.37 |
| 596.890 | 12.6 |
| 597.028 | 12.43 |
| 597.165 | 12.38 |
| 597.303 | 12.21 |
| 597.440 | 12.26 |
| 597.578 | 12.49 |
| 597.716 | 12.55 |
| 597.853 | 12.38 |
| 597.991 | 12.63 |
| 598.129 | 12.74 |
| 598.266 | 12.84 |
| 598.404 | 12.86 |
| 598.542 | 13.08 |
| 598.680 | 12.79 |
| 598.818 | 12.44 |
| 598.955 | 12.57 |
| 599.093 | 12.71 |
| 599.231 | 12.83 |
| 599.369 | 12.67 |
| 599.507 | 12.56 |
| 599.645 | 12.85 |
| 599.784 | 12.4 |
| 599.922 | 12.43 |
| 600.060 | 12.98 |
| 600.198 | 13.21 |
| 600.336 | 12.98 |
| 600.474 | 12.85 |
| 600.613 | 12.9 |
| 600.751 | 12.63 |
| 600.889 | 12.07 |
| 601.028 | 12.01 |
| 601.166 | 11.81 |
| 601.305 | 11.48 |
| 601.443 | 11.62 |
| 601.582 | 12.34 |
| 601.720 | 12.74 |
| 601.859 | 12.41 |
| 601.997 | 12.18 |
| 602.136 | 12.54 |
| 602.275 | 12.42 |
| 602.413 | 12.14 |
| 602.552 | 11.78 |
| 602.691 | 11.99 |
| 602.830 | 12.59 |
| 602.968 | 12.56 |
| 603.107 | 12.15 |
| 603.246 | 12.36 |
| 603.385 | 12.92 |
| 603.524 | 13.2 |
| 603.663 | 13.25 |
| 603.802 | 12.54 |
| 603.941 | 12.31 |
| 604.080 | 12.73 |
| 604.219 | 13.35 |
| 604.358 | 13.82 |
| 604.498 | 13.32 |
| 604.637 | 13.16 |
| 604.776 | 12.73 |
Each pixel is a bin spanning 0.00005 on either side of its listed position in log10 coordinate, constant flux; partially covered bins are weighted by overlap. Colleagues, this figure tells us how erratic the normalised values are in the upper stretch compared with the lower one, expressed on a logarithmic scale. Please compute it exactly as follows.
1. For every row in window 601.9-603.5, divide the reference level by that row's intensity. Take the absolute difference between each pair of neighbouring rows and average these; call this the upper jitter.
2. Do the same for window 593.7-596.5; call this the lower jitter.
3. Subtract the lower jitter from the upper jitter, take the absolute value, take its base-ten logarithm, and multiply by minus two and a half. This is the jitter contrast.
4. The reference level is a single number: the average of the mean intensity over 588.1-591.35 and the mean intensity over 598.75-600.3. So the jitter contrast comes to 4.8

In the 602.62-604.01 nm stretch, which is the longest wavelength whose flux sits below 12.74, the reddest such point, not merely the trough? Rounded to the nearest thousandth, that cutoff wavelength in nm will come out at 603.941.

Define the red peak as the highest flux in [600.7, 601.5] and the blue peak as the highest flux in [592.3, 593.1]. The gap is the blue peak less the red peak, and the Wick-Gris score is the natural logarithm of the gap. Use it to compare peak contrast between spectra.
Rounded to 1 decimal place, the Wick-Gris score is -0.3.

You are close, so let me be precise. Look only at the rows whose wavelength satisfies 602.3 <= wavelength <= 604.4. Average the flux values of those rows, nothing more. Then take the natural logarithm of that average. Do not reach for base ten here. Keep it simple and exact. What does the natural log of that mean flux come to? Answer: 2.54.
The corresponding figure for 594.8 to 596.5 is 2.51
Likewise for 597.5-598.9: 2.54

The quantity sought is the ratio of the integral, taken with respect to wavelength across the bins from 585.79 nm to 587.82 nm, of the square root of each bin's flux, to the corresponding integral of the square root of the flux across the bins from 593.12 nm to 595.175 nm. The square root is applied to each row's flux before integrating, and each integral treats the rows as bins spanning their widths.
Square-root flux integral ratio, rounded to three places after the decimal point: 0.980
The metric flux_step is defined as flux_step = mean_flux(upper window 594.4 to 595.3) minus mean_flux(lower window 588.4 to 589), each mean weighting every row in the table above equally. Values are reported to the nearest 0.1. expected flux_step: 1.5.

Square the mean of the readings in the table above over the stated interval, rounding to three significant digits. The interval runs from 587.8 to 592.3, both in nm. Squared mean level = 142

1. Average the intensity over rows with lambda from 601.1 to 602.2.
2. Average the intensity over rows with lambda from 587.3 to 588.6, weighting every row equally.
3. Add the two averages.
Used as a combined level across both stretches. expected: 24.8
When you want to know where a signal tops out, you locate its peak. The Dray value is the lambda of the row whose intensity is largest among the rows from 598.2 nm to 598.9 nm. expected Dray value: 598.542 nm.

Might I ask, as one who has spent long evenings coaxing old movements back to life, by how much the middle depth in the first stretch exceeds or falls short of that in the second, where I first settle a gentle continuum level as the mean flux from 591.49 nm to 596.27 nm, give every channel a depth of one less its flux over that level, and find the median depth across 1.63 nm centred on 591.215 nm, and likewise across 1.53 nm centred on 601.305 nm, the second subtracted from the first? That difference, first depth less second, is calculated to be -0.030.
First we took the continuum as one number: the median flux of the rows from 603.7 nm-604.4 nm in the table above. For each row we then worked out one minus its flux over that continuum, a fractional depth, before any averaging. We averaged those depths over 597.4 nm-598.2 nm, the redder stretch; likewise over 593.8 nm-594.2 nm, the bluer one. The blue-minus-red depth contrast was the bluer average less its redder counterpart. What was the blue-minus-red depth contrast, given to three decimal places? -0.075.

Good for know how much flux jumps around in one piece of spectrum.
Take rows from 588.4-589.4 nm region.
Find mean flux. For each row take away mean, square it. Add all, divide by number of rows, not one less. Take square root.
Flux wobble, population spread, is 0.85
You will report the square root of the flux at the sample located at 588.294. 3.40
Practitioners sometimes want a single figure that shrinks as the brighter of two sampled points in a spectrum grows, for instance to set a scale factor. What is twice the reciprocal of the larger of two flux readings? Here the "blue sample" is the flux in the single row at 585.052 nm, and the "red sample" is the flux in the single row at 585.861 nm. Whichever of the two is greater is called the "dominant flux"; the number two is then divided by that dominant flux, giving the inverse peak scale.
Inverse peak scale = 0.157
